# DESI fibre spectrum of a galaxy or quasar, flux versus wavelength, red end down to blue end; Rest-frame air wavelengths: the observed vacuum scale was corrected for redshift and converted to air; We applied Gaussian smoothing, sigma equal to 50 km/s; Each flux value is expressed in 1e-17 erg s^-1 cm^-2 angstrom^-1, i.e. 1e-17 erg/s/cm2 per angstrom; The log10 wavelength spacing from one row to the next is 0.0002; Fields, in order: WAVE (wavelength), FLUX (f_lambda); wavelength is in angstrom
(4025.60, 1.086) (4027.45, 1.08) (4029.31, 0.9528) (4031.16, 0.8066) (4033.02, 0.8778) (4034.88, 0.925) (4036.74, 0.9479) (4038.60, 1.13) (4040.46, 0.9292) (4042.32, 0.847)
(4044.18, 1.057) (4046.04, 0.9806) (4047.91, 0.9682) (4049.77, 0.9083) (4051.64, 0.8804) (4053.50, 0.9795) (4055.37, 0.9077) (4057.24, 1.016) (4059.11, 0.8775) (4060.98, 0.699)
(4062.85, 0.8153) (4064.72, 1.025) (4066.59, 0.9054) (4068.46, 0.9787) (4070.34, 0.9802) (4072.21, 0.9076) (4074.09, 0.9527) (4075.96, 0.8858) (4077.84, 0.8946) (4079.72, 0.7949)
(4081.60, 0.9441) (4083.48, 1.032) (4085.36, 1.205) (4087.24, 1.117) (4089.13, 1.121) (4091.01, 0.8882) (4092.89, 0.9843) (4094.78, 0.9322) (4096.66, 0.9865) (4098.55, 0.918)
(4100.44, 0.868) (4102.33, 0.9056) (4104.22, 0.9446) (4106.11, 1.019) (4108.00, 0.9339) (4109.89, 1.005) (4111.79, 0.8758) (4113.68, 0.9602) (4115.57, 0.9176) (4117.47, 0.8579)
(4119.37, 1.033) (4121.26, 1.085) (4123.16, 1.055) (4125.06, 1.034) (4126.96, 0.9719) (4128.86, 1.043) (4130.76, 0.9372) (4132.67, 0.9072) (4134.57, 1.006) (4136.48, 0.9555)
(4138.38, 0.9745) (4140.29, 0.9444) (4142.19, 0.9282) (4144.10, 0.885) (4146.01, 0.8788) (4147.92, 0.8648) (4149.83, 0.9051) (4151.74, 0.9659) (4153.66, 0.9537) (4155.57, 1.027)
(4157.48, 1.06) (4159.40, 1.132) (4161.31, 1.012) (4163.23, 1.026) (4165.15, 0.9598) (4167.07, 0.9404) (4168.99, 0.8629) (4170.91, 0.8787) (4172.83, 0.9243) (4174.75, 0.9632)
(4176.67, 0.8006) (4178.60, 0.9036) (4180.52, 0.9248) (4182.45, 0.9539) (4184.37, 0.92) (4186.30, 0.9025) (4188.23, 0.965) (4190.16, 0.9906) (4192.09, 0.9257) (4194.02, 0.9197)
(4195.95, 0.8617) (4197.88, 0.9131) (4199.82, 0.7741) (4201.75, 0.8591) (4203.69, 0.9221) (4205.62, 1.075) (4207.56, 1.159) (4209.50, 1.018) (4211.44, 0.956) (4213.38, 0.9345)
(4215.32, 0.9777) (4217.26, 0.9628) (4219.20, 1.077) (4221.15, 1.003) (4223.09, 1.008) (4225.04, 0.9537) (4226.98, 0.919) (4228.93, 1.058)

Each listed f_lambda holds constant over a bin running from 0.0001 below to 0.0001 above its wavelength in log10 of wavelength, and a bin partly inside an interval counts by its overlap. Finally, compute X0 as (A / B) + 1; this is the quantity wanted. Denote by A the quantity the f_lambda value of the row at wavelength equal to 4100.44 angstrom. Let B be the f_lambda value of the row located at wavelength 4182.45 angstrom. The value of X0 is 1.91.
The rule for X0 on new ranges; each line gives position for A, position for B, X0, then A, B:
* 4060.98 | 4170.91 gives 1.80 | 0.699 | 0.8787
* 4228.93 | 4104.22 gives 2.12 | 1.058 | 0.9446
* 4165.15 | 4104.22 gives 2.02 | 0.9598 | 0.9446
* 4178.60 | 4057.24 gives 1.89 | 0.9036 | 1.016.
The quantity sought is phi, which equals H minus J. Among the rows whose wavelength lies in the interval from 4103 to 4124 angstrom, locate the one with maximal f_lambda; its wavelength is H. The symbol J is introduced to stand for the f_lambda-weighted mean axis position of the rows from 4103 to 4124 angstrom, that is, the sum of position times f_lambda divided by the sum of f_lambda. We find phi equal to 7.4 angstrom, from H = 4121.26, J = 4113.8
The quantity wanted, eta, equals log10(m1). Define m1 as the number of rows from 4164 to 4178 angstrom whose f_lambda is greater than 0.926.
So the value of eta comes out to 0.48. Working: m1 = 3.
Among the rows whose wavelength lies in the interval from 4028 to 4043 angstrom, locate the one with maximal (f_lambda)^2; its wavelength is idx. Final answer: 4038.60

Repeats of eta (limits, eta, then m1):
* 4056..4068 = 0.30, 2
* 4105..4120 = 0.70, 5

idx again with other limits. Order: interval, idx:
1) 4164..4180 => 4174.75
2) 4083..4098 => 4085.36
